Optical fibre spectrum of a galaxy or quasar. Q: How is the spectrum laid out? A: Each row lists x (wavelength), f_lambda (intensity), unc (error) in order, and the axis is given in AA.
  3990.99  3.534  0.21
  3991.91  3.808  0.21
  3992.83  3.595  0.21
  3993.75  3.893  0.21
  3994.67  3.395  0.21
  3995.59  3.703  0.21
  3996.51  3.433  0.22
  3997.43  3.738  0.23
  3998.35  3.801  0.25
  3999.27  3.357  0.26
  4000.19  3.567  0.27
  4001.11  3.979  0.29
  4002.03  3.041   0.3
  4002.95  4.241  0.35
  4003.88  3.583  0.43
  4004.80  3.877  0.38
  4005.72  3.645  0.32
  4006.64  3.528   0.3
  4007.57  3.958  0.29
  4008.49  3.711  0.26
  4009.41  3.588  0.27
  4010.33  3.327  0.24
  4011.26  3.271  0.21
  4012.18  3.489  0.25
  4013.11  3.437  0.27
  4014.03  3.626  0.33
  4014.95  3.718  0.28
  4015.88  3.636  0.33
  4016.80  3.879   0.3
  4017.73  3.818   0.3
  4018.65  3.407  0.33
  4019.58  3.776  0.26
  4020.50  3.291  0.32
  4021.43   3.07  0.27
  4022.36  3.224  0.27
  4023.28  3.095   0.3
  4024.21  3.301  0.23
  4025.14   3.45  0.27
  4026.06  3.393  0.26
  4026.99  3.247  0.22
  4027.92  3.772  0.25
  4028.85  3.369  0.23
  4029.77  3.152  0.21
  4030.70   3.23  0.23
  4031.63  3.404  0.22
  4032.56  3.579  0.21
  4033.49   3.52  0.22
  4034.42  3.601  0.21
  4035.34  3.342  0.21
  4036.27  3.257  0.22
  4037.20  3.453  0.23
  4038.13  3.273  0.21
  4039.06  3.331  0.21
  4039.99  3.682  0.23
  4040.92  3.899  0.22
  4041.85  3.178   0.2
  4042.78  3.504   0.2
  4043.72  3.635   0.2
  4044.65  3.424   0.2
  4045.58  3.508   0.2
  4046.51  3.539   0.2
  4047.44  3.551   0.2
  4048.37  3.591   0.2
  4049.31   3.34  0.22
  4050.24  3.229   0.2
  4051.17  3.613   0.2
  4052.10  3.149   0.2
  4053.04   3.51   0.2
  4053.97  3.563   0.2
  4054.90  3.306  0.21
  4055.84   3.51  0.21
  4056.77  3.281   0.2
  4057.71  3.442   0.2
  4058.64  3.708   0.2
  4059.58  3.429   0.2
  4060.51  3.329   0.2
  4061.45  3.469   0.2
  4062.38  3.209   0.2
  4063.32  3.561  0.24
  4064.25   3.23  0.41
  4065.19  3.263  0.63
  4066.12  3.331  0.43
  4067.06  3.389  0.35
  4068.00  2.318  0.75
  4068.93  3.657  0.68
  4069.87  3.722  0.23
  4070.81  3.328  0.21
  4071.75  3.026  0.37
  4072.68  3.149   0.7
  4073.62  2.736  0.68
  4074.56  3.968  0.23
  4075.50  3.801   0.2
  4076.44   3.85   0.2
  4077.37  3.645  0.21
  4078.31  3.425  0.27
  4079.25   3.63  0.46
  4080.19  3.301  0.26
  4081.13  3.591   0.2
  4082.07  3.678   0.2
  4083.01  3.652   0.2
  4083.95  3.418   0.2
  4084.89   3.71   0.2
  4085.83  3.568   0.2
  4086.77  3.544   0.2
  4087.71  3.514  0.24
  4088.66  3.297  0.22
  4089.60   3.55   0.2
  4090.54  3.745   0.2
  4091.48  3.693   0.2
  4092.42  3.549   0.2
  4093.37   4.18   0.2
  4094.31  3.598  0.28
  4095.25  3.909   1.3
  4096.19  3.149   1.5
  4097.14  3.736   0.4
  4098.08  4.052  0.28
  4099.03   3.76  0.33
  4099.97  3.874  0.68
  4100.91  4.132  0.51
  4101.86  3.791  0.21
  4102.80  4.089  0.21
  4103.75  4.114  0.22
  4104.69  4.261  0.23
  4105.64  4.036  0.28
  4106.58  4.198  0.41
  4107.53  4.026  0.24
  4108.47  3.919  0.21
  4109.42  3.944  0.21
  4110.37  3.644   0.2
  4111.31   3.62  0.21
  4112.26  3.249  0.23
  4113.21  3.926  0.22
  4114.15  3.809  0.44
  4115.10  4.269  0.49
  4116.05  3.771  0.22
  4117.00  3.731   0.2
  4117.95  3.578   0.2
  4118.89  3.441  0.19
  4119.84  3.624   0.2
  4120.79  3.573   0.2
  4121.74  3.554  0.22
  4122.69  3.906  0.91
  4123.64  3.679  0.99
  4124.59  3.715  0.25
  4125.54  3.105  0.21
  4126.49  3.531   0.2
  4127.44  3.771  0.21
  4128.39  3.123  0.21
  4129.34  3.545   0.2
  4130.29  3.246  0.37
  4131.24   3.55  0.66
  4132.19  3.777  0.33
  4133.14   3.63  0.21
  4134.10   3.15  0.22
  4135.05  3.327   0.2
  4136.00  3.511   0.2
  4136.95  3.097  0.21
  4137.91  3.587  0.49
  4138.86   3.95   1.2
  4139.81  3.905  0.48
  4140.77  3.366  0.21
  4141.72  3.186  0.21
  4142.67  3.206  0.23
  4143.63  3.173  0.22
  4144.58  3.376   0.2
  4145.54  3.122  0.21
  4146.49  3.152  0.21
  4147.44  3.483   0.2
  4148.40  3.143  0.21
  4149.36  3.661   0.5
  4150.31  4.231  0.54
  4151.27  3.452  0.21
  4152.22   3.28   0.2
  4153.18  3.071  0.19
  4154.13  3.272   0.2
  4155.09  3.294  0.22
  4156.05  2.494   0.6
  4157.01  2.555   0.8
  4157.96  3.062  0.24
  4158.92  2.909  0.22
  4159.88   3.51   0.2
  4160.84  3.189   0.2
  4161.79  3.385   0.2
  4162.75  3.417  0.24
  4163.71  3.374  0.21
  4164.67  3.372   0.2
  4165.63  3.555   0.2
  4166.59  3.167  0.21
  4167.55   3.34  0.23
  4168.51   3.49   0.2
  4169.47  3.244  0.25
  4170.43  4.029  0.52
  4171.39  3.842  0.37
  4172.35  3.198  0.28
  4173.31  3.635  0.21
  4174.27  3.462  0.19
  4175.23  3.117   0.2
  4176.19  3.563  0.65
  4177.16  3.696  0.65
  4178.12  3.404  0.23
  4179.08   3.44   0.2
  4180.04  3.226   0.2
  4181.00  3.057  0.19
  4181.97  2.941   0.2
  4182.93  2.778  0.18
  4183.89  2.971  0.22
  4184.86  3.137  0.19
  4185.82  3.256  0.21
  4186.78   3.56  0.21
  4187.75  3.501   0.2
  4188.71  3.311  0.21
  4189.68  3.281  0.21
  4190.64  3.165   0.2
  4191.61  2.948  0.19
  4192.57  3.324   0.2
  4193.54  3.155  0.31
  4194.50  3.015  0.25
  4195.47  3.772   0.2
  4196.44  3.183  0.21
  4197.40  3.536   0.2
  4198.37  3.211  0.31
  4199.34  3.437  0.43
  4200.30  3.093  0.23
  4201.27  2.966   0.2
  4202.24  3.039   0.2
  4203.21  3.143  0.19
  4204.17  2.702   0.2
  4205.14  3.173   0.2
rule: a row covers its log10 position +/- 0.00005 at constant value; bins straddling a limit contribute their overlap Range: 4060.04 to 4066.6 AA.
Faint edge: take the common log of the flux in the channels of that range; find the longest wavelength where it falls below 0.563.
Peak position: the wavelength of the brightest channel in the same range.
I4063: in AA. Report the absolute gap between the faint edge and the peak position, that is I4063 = 2.8 AA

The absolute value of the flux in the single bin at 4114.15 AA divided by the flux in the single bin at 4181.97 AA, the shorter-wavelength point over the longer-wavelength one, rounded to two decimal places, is 1.30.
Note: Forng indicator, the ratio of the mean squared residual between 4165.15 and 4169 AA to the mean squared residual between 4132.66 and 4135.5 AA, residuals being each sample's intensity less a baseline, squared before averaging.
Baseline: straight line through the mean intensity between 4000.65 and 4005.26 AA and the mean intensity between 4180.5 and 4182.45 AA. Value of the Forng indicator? 1.9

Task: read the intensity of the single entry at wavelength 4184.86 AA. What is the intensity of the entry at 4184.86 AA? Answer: 3.137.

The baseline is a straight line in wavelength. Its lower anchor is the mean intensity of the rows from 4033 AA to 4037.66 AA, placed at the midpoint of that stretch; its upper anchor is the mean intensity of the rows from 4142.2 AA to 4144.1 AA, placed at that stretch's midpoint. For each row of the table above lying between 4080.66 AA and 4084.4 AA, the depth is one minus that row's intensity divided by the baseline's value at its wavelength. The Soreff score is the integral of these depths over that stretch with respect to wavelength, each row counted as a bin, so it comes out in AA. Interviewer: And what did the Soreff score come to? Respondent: -0.29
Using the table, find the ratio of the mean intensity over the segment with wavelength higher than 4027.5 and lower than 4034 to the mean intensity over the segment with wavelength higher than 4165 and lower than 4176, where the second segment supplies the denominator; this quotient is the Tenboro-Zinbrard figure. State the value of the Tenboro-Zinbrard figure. 0.99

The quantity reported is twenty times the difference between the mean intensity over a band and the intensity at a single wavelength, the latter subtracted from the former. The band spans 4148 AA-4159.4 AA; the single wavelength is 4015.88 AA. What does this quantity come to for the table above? -9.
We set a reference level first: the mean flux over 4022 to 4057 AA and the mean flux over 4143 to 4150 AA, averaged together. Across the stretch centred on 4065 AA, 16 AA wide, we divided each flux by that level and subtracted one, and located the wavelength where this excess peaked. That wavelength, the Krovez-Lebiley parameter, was 4069.87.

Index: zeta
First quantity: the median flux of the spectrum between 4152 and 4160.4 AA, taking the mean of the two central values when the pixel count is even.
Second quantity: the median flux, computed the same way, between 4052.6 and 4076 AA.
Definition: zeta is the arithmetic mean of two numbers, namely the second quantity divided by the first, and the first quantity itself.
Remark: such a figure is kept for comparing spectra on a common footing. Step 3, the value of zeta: 2.09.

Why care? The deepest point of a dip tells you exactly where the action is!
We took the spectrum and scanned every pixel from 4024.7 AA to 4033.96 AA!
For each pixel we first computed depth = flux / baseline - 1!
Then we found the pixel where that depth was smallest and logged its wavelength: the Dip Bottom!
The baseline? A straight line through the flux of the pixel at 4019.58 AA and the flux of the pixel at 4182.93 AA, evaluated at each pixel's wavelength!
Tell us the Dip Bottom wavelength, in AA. 4029.77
